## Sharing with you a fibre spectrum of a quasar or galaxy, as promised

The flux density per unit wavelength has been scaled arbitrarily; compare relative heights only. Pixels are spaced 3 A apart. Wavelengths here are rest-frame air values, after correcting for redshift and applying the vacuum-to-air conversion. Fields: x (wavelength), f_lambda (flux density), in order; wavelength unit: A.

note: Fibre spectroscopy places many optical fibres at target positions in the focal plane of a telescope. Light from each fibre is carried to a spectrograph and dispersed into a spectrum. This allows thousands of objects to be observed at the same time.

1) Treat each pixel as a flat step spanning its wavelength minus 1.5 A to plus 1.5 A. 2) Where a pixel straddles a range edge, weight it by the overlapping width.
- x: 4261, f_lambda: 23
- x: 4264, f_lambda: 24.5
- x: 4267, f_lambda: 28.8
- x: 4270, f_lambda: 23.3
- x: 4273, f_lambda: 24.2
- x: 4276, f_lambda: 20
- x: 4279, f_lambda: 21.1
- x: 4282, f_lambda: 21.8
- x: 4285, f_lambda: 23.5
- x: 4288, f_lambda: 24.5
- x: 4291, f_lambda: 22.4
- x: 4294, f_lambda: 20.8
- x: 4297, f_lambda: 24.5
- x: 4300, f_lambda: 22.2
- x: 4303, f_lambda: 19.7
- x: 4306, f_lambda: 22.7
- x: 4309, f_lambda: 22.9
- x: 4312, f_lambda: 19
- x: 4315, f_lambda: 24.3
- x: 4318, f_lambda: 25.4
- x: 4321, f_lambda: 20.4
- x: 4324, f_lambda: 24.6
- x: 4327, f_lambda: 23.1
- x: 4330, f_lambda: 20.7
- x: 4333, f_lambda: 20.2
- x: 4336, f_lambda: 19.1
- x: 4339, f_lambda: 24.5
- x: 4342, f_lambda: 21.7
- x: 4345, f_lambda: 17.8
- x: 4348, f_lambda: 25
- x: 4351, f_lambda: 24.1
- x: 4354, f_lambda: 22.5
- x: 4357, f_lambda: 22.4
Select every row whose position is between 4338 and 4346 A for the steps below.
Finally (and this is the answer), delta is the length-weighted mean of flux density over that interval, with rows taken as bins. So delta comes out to 21.4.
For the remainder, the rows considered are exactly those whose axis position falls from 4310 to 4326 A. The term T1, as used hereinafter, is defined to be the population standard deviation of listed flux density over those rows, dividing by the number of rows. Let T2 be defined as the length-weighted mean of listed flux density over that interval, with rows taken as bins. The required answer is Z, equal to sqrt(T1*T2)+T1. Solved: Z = 10.2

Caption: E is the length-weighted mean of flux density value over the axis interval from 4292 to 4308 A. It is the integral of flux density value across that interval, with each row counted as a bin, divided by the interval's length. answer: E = 22.0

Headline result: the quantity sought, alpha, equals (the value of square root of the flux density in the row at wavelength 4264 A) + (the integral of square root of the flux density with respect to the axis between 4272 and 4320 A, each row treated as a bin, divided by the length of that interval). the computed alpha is 9.68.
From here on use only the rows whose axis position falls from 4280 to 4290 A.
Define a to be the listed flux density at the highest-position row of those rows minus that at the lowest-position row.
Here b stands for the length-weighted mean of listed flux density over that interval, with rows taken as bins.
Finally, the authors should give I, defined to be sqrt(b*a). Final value 7.9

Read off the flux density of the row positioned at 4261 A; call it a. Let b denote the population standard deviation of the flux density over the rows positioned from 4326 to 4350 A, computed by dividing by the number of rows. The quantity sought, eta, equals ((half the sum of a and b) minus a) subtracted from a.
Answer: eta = 33.3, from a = 23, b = 2.4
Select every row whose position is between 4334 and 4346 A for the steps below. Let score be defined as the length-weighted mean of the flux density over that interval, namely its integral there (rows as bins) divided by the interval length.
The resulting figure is 20.9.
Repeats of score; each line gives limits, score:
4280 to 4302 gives 22.7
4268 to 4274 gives 24.1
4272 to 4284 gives 21.7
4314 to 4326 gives 23.6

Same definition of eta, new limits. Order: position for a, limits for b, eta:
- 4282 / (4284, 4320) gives 31.7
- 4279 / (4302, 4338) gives 30.6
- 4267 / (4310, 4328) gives 42.0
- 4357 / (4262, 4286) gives 32.3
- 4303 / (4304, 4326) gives 28.5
